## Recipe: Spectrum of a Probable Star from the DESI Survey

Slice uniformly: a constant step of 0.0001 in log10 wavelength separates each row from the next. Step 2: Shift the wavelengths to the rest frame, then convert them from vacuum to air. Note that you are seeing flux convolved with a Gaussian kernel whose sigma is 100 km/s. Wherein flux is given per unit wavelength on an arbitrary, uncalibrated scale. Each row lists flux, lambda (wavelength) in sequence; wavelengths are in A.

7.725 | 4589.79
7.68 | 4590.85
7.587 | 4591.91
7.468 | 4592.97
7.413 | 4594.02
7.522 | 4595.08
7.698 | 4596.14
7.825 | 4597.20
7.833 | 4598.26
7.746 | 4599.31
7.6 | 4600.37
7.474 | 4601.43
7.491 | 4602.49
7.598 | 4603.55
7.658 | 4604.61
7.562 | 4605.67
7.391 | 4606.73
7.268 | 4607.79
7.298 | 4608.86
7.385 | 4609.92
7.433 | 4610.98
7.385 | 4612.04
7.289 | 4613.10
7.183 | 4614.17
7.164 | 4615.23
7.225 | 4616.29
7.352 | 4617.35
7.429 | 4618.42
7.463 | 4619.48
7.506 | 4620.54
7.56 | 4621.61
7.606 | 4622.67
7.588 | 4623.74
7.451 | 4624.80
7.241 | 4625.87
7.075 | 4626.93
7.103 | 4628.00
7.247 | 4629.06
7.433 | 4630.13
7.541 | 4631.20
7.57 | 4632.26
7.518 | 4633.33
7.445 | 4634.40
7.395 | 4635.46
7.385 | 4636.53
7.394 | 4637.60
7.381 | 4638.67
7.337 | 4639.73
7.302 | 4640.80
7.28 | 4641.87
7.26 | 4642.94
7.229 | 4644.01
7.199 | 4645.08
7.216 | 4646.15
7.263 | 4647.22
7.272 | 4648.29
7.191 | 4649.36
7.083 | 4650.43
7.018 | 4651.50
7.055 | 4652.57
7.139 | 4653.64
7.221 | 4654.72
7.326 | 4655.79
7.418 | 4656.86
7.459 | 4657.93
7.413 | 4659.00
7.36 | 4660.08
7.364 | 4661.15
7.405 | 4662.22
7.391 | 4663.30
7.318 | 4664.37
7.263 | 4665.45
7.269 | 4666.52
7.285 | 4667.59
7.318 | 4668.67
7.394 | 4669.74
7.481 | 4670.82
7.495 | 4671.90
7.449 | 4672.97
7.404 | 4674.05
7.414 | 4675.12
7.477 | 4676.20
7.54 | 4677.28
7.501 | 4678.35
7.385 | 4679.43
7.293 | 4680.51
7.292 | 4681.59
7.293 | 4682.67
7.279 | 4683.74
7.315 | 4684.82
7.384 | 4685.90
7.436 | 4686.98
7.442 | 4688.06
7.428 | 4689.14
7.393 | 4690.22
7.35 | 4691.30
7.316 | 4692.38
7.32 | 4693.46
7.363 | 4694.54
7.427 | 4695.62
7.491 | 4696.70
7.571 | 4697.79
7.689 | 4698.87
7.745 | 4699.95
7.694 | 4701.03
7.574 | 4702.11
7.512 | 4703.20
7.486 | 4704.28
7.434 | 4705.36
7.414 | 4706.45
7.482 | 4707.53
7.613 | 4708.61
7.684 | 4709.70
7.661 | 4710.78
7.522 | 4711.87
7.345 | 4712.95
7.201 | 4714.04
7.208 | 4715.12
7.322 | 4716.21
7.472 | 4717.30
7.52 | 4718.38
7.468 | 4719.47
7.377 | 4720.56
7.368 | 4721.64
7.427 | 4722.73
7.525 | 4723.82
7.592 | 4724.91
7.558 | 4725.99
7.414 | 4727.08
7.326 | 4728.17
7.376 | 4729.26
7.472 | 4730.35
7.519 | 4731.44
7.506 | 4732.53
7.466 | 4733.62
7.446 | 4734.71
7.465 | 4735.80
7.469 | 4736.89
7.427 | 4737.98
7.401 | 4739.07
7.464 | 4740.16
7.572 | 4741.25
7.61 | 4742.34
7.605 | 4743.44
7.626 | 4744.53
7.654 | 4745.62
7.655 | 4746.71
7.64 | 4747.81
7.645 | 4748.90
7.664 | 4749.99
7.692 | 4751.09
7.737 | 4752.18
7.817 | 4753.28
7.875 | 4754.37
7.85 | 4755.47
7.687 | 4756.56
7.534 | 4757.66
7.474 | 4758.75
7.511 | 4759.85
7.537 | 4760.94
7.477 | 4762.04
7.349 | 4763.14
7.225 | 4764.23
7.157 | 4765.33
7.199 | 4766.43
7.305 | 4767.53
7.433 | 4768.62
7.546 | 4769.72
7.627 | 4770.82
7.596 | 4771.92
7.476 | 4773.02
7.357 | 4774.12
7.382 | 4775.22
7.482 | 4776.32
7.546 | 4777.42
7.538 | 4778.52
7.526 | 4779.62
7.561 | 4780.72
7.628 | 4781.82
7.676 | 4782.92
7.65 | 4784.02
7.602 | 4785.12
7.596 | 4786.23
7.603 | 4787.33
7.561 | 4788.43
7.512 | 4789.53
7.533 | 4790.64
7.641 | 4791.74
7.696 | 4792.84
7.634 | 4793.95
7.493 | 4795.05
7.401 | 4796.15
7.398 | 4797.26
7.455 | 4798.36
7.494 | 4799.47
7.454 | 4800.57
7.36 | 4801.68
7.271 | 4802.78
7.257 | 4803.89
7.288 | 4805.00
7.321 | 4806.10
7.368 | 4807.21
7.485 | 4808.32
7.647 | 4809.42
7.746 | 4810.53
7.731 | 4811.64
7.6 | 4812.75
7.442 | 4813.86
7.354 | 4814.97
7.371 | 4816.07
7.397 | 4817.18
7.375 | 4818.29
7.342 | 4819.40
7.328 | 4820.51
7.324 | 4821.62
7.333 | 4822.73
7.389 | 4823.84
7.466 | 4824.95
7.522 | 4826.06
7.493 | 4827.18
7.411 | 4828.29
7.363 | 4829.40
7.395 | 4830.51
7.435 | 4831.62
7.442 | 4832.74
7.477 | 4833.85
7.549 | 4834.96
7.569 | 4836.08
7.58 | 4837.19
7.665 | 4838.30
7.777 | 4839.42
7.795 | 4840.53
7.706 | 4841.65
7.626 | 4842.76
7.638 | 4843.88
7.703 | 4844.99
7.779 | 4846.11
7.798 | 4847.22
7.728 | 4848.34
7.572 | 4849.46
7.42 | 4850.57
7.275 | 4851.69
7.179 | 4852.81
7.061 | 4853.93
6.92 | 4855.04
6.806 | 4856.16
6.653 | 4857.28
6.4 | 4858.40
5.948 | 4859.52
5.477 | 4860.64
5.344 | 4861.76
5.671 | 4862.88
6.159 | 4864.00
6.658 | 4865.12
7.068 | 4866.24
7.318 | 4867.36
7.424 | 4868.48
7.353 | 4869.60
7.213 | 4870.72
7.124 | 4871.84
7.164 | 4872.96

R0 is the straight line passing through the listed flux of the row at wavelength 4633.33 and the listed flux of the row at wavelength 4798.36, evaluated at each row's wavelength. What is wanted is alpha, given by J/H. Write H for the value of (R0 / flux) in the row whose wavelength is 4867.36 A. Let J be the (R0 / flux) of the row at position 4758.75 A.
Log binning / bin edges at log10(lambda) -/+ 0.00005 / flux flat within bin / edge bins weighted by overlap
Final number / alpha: 0.98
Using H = 1.015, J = 1.00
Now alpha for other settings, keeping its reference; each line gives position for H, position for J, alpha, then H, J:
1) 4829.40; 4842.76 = 0.96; 1.011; 0.98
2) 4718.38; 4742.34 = 0.99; 0.995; 0.98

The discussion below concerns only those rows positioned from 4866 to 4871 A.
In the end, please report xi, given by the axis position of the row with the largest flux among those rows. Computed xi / 4868.48 A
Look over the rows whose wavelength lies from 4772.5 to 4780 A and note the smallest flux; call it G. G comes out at 7.357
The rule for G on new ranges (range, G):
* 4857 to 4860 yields 5.948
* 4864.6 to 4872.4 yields 6.658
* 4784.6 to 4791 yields 7.512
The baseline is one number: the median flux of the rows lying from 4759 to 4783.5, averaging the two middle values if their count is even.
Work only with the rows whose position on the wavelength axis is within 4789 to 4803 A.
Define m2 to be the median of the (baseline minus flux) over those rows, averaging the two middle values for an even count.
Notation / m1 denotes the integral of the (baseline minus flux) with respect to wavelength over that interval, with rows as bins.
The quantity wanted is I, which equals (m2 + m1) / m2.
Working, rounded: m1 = 0.1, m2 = 0.00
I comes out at 15.4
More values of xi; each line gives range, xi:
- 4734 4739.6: 4736.89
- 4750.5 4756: 4754.37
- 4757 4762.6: 4760.94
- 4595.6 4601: 4598.26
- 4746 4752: 4751.09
